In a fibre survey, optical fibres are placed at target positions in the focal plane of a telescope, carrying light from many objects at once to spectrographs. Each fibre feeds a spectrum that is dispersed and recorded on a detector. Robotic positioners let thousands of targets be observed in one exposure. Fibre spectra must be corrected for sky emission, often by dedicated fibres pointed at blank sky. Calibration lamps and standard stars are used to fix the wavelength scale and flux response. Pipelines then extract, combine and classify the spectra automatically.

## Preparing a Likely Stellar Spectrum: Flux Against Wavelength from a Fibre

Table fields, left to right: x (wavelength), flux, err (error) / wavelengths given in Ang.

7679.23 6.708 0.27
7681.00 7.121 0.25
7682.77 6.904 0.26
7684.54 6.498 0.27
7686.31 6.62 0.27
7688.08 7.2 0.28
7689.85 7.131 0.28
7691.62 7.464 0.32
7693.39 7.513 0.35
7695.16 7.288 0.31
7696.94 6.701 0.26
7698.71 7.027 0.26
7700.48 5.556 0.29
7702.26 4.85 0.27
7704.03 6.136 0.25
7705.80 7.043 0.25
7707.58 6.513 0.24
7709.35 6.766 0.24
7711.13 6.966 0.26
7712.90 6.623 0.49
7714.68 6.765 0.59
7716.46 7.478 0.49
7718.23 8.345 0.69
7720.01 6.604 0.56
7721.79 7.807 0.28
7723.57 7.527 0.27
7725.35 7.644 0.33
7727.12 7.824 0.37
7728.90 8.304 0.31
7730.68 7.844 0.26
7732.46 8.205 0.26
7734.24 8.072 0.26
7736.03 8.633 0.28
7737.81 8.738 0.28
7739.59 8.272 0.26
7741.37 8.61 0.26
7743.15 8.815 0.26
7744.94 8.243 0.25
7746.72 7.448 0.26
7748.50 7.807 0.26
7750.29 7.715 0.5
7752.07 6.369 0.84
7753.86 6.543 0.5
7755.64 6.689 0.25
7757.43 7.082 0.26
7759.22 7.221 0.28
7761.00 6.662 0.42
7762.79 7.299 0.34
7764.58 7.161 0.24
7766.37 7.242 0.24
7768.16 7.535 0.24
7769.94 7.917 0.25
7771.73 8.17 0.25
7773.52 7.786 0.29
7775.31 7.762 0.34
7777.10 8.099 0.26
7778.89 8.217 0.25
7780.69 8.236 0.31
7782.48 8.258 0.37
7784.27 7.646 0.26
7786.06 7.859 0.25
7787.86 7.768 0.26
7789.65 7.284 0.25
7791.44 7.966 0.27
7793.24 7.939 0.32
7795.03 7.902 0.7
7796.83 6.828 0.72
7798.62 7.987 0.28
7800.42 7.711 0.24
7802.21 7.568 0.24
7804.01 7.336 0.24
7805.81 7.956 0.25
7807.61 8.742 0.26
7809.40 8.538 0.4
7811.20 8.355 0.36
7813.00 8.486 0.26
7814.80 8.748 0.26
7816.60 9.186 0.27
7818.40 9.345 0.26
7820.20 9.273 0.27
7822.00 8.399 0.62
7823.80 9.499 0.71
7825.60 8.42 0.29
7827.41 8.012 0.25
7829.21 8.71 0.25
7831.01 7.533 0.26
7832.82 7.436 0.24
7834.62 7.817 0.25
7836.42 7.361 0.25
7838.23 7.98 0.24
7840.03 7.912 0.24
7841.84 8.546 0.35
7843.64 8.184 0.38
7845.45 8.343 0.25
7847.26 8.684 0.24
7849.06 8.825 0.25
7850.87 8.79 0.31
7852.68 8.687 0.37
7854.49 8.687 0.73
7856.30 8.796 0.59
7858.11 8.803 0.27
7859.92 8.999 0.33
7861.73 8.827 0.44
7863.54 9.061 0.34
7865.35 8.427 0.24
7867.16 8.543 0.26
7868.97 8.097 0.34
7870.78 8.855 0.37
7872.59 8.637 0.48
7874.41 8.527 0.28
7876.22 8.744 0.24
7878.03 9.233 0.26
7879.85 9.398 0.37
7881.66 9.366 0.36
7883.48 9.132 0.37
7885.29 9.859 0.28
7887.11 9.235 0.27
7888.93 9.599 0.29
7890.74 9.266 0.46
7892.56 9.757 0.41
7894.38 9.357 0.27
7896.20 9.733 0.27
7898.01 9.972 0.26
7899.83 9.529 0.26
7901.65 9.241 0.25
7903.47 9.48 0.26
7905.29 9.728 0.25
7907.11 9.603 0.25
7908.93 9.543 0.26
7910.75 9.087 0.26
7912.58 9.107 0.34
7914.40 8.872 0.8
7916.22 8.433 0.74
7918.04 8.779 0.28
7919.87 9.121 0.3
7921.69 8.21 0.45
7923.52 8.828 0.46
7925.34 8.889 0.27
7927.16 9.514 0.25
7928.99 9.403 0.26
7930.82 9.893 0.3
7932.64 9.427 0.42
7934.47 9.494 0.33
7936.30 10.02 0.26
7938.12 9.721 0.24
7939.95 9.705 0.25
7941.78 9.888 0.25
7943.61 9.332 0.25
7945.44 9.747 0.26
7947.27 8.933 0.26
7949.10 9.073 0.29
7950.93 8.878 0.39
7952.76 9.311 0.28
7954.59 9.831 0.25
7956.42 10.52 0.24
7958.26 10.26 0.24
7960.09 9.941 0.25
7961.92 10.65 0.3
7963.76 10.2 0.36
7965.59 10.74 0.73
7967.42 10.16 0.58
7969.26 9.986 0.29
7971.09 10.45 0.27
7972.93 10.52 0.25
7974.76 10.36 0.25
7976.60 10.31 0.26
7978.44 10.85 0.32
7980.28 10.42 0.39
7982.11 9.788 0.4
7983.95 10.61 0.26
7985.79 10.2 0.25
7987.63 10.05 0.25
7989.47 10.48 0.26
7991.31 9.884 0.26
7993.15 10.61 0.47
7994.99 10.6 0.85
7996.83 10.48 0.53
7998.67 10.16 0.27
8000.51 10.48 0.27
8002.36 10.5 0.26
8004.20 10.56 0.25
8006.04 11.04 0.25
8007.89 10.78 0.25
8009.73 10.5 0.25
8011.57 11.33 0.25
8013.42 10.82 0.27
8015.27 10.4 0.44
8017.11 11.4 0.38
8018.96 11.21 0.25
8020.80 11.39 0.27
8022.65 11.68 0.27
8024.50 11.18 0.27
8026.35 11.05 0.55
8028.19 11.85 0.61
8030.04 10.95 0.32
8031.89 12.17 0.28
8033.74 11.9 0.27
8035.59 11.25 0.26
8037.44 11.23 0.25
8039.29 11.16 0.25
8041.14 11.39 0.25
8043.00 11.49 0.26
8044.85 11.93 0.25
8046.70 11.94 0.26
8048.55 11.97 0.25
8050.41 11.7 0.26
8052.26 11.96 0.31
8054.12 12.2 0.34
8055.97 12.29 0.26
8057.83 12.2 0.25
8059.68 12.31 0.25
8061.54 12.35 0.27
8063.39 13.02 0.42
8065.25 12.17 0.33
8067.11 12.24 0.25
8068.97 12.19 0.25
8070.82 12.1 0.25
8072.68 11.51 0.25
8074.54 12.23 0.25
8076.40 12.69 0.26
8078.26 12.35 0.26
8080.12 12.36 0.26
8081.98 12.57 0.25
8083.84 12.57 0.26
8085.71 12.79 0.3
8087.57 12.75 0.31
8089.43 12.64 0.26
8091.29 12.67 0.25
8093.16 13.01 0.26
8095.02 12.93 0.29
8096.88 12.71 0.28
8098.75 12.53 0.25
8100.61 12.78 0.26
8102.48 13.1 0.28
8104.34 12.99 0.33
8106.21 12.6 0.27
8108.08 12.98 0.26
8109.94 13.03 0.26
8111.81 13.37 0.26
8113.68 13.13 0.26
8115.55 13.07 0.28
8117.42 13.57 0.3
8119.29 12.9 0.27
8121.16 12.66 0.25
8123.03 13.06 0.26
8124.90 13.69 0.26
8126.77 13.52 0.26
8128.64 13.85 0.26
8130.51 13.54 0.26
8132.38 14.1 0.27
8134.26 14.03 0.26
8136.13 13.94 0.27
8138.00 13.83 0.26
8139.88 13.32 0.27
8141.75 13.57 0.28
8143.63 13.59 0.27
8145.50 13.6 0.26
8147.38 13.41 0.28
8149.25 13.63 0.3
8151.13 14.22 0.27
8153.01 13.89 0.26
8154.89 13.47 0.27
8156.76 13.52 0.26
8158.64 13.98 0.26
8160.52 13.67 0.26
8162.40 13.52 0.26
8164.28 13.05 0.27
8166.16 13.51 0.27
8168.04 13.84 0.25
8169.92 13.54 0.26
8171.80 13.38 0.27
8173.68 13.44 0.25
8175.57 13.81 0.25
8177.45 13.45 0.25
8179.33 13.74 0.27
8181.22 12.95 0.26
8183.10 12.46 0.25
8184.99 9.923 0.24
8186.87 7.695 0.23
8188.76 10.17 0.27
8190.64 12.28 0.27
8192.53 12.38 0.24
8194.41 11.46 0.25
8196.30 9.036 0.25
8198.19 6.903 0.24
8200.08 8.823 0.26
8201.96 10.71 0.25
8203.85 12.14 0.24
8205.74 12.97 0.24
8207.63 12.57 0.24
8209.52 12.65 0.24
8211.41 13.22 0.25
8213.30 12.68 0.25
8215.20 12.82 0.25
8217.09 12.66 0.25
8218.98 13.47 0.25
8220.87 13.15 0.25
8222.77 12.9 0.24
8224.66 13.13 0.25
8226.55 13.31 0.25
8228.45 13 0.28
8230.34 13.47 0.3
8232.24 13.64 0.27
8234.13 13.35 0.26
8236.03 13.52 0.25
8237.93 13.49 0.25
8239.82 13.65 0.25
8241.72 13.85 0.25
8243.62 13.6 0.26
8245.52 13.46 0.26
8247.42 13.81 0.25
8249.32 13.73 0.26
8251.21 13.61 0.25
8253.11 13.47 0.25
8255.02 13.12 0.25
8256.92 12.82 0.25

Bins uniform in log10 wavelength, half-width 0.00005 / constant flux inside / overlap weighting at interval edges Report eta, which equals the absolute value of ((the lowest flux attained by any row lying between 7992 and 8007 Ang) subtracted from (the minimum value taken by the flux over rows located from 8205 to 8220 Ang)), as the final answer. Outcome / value 2.4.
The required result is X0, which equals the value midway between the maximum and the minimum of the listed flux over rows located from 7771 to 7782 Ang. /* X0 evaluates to 8.0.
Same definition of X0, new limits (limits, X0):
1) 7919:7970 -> 9.5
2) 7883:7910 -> 9.6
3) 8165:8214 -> 10.4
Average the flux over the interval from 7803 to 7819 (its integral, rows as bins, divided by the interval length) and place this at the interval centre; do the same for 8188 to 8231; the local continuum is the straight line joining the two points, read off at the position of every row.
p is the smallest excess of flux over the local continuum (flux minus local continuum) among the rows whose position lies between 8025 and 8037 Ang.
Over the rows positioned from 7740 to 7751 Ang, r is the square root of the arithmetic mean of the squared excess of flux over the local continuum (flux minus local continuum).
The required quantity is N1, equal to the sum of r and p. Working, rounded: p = 0.5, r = 0.55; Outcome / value 1.1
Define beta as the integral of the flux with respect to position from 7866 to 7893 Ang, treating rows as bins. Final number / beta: 245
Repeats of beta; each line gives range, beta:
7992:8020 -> 300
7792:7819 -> 220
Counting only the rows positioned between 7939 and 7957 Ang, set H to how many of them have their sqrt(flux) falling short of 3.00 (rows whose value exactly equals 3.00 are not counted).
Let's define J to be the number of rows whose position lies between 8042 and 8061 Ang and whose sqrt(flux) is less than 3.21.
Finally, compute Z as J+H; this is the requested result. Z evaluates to 2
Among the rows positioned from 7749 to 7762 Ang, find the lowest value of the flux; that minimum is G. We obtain 6.369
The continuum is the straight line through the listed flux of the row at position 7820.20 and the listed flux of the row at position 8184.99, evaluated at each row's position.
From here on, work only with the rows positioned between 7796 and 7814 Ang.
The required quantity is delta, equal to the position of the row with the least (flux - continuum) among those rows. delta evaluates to 7796.83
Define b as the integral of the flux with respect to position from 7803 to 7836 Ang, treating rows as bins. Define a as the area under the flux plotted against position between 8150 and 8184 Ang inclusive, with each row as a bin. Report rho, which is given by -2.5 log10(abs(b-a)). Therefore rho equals -5.65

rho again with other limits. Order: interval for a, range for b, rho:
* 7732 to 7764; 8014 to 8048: -5.39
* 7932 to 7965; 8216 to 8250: -5.32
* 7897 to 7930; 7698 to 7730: -4.75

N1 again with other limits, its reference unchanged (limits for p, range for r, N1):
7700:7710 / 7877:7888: -2.4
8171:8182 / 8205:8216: 2.0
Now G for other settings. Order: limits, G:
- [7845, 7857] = 8.343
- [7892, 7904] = 9.241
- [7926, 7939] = 9.403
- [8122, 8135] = 13.06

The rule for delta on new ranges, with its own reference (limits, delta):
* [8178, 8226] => 8198.19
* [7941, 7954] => 7950.93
